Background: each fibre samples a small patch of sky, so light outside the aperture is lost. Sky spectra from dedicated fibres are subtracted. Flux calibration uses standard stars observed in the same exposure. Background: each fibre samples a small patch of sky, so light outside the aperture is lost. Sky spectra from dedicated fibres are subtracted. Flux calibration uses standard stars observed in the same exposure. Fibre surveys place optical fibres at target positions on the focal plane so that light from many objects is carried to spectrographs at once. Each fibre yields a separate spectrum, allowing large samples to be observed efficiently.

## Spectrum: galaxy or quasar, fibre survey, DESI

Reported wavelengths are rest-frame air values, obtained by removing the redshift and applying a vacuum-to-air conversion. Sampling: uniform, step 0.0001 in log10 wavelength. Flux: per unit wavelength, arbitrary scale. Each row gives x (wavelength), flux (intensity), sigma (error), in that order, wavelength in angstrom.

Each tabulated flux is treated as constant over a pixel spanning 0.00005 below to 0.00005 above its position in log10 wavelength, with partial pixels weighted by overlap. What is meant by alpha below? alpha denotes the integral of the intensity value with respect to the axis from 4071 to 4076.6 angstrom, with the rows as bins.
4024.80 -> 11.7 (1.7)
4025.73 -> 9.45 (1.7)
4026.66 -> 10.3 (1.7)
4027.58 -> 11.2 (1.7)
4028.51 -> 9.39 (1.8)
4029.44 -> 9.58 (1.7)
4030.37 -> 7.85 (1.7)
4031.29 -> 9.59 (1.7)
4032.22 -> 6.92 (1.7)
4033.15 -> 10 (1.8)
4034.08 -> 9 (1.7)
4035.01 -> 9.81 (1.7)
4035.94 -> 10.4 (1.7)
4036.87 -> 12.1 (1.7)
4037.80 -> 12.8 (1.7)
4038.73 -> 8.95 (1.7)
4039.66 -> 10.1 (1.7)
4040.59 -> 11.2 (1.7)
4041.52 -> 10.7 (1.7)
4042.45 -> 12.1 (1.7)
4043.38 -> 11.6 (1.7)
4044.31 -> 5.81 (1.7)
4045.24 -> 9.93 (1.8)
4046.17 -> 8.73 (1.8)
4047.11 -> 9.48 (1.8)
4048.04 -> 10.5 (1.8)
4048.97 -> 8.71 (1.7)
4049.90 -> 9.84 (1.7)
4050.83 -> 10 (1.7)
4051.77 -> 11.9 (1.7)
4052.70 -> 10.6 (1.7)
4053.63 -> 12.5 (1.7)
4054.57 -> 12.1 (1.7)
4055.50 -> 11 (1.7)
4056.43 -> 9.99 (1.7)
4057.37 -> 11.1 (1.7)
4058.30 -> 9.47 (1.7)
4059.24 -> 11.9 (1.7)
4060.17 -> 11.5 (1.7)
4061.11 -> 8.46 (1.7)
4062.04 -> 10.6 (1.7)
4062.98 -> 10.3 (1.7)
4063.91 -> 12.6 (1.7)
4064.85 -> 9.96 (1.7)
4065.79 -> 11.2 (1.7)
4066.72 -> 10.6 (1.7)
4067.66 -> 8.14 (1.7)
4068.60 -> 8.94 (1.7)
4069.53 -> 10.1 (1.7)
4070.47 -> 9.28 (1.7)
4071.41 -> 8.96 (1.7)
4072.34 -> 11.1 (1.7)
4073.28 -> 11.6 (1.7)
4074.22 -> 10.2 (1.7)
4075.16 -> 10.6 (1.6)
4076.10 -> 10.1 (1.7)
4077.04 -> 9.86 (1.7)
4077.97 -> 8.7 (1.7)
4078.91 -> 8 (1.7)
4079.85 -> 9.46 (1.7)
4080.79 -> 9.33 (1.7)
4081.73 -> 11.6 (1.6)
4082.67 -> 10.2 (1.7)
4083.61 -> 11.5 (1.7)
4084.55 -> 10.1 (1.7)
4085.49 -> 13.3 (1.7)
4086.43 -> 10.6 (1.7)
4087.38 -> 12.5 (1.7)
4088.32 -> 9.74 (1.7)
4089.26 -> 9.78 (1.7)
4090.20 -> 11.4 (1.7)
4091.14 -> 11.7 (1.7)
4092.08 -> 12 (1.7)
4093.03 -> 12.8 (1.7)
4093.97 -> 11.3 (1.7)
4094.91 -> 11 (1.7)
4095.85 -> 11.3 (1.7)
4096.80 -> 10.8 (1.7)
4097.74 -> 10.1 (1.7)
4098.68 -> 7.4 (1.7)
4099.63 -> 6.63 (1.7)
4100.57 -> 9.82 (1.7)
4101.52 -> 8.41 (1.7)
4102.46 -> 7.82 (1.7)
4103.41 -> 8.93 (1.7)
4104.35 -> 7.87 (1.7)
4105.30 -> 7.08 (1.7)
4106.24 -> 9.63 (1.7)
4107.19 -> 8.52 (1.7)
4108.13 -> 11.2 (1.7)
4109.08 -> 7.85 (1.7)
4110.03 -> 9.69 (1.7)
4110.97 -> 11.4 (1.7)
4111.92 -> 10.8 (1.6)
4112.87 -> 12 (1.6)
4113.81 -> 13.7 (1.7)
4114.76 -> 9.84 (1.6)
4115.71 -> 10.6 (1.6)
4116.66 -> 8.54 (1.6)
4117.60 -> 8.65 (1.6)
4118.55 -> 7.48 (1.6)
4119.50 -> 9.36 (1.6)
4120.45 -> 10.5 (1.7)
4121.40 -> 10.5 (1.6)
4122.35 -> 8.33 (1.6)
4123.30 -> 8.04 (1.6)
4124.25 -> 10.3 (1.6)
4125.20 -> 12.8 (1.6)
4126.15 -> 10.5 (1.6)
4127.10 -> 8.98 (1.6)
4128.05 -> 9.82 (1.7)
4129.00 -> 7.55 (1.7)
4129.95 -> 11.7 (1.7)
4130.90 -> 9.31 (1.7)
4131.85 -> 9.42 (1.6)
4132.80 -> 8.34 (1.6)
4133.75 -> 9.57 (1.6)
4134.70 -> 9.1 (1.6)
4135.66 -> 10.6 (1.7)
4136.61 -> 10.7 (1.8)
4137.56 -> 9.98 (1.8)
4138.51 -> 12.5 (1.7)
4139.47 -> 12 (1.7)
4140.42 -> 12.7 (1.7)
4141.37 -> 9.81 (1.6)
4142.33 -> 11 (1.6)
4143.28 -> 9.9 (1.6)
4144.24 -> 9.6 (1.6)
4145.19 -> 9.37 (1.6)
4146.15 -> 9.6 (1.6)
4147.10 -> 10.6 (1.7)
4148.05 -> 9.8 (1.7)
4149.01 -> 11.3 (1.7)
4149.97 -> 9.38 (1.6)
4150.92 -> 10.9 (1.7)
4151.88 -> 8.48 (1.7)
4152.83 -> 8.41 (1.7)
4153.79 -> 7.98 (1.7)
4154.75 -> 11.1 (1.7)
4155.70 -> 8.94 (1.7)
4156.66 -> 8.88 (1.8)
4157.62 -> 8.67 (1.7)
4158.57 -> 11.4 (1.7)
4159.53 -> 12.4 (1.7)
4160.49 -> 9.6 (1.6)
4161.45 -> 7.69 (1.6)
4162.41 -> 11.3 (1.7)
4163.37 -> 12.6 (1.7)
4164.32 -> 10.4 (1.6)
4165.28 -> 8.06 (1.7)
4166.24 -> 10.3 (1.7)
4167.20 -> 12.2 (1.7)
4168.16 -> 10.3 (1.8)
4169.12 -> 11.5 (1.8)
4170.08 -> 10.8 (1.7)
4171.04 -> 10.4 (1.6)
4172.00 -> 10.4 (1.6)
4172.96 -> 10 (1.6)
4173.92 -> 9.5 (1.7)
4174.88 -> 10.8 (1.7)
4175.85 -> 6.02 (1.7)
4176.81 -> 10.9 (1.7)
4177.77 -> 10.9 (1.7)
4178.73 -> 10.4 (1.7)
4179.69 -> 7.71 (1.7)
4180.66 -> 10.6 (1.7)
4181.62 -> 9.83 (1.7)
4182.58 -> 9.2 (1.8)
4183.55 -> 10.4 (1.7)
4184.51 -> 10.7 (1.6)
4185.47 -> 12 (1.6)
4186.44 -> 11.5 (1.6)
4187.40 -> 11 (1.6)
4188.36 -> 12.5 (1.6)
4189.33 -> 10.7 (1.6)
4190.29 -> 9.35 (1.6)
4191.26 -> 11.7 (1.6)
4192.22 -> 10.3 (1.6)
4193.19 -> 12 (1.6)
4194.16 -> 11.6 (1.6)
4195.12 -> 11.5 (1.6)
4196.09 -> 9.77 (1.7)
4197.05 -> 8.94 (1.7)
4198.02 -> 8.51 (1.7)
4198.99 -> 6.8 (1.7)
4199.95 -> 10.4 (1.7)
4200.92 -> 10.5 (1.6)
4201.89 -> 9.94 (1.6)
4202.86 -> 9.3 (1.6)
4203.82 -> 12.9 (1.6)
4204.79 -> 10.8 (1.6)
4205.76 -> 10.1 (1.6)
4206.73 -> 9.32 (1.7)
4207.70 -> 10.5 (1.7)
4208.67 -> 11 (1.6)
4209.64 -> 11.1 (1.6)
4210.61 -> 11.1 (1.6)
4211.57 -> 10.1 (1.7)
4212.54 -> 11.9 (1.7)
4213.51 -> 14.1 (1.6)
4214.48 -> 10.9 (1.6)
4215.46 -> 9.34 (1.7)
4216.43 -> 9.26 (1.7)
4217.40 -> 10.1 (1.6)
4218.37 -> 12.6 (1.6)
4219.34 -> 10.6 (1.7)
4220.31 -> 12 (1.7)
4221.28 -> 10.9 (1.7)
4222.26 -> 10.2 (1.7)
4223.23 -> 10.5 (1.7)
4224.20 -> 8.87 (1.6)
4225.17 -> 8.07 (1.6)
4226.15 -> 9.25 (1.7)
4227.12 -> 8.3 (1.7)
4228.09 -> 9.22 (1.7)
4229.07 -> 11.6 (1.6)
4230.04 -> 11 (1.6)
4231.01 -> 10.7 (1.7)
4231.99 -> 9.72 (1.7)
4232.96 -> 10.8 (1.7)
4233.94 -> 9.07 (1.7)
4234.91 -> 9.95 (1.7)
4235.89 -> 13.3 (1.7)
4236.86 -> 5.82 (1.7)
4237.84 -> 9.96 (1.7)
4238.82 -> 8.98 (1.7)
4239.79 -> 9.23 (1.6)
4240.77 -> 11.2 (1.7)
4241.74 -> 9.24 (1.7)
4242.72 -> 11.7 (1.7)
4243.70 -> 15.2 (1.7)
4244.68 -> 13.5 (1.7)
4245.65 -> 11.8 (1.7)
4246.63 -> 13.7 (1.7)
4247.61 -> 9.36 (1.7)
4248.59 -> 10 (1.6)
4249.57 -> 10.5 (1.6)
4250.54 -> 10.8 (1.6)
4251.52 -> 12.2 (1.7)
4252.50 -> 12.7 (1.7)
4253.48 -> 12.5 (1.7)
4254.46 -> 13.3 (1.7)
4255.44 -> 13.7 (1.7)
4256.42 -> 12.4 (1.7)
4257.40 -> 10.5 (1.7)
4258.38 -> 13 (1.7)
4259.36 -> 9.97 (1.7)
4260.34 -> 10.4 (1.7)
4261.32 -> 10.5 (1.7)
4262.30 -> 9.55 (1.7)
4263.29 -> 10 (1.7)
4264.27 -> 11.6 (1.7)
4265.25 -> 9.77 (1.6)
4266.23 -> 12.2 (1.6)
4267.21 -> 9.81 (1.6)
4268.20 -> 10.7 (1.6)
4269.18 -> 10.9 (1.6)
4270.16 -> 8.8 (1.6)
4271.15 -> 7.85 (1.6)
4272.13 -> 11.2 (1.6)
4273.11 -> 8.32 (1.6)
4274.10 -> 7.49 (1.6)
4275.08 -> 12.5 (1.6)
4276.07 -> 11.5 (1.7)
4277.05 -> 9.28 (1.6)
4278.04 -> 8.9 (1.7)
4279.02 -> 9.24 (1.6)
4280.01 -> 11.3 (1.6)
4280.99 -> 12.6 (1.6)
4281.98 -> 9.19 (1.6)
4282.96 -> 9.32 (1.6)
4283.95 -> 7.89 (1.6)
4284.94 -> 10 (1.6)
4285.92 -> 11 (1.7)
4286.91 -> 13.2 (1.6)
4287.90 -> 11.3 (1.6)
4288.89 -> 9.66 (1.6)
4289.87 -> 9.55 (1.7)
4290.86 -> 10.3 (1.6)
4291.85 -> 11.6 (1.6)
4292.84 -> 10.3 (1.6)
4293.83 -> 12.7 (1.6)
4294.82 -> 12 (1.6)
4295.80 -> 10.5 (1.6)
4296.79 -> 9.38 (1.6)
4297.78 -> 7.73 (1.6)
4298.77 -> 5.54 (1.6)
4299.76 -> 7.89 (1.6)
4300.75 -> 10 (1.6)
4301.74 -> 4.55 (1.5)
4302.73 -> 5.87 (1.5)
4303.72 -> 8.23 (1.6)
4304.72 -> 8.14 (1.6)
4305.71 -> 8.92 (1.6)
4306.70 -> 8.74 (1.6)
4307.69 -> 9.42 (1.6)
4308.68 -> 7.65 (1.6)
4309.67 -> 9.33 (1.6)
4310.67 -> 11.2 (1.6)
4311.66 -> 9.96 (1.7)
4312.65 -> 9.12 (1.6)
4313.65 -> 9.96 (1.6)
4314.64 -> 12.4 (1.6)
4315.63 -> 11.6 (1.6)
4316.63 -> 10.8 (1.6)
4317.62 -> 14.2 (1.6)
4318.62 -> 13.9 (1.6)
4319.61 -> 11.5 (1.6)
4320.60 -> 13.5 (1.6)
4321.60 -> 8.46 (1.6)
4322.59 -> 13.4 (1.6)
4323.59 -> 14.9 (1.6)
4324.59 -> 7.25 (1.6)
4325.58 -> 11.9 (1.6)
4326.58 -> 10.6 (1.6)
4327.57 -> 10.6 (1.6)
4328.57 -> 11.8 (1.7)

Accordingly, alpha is 58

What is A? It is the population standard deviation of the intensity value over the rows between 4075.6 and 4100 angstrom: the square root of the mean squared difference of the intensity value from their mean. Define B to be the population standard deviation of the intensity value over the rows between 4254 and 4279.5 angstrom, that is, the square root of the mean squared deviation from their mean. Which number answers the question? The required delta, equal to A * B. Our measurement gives 2.6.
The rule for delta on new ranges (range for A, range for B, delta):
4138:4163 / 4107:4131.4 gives 2.2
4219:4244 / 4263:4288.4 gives 2.7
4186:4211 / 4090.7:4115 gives 2.4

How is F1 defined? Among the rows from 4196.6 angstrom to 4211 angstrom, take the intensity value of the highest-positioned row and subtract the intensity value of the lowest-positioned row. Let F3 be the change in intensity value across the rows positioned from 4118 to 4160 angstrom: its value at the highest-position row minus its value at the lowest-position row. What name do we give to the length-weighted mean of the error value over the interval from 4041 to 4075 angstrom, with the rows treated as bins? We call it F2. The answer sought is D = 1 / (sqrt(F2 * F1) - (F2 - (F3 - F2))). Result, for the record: 0.3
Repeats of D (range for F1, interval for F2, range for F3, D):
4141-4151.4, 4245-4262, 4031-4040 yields -0.7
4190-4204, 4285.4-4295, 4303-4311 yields 0.5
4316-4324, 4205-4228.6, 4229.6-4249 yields -0.6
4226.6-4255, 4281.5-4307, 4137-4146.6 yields -1.3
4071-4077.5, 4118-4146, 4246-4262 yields -0.2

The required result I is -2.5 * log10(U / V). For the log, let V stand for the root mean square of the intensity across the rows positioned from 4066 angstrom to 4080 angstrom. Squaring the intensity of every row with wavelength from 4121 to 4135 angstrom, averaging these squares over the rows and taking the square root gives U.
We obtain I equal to 0.01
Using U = 9.7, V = 9.8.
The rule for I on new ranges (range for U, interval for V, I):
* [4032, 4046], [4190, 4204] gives 0.01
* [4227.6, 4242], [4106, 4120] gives 0.00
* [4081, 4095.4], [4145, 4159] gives -0.17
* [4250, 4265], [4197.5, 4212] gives -0.14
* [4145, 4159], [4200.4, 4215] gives 0.13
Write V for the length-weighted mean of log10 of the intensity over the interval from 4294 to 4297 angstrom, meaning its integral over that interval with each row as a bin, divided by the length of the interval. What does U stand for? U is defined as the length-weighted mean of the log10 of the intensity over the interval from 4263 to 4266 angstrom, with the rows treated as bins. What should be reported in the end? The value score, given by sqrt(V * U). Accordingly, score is 1.03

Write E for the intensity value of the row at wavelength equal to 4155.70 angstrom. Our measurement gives 8.94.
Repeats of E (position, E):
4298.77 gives 5.54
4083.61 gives 11.5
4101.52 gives 8.41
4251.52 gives 12.2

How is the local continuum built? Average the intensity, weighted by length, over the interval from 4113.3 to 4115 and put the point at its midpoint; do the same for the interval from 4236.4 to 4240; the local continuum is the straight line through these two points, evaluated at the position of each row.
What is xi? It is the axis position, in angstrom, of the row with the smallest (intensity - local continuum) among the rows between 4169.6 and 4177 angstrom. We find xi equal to 4175.85 angstrom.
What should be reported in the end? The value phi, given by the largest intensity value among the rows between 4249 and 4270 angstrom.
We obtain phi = 13.7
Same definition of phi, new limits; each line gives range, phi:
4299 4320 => 14.2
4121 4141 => 12.8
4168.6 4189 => 12.5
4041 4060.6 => 12.5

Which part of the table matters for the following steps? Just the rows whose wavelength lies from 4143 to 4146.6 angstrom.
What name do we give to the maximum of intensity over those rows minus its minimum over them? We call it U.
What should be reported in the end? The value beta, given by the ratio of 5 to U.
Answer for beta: 9.43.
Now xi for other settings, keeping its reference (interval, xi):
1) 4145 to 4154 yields 4153.79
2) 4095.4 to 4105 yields 4099.63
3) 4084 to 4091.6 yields 4088.32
